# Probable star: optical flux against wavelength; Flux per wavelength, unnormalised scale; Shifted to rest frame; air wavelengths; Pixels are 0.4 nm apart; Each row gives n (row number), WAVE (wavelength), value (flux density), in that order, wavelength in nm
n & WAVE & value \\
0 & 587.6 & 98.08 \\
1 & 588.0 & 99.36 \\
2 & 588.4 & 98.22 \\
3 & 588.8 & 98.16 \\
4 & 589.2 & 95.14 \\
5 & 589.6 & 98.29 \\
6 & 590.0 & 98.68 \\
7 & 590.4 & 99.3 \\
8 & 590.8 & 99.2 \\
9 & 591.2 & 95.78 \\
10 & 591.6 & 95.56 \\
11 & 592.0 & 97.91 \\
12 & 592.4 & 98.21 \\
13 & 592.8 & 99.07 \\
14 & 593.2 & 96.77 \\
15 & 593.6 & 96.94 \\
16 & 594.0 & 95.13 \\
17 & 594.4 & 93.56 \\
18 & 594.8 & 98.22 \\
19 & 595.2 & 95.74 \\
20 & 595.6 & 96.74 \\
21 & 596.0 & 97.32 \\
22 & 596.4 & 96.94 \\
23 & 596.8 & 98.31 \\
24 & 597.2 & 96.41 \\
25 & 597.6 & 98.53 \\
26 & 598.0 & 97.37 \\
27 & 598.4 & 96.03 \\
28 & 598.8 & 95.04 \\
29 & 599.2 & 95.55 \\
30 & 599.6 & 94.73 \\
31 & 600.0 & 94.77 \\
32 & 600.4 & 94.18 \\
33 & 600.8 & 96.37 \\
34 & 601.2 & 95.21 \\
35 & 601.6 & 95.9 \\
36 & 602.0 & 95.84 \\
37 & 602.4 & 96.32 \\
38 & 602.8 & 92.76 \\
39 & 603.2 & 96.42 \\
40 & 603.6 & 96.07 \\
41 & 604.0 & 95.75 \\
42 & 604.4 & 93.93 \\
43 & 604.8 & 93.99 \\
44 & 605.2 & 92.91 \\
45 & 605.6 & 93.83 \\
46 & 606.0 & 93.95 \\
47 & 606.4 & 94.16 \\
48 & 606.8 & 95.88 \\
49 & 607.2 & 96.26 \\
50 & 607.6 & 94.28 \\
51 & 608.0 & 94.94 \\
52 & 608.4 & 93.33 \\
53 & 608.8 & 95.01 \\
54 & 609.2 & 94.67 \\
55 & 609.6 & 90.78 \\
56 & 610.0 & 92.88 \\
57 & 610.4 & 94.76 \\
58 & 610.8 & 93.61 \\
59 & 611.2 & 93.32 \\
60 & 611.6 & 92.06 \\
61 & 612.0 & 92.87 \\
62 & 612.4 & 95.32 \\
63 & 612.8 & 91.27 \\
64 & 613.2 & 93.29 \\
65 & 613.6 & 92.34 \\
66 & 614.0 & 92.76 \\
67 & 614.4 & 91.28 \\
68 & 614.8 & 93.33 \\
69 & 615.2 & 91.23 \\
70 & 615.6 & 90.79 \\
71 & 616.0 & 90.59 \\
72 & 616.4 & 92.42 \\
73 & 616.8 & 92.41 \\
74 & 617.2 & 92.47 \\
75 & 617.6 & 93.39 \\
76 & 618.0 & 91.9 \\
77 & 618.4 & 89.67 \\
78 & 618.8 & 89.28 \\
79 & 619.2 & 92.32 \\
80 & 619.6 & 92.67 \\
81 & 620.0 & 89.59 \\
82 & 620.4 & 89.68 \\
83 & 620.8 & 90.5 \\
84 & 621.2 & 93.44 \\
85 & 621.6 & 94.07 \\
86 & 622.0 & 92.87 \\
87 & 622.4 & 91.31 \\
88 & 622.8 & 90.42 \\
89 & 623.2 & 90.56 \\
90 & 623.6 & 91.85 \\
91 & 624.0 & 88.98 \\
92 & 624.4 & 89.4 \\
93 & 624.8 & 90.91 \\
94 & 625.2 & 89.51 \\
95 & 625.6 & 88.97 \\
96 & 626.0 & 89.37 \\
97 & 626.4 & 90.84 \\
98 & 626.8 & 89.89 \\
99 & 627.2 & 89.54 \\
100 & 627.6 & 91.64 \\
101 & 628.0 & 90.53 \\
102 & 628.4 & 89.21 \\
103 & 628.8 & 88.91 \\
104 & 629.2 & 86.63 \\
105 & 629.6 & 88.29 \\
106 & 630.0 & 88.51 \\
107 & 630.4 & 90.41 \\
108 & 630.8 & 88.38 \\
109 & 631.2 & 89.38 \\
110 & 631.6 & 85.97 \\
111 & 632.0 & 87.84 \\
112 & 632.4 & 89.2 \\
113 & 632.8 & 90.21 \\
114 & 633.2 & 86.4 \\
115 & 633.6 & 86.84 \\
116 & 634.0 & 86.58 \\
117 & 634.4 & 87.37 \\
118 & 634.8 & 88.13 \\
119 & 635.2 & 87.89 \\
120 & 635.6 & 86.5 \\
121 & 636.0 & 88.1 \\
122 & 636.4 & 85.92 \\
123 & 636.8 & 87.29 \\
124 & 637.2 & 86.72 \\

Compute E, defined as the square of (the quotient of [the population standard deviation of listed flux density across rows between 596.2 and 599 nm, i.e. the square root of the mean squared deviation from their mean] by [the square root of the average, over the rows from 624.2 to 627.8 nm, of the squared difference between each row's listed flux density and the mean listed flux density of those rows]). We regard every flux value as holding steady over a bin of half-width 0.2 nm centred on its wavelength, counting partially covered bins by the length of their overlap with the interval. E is 1.84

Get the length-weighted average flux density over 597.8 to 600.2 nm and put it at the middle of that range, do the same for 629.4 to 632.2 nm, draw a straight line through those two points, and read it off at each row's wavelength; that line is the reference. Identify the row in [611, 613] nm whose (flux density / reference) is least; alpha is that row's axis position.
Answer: 612.8 nm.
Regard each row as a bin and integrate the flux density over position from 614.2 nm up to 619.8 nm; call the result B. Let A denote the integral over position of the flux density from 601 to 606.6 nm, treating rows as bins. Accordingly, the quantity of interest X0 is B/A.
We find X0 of 0.97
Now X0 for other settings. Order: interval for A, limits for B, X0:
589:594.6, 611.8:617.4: 0.95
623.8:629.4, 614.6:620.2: 1.02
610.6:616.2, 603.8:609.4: 1.02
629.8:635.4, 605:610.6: 1.07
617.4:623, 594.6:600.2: 1.06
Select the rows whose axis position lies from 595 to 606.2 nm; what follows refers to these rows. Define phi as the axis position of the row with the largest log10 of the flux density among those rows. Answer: 597.6 nm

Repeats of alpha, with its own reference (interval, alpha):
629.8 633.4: 631.6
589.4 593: 591.6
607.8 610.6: 609.6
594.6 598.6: 595.2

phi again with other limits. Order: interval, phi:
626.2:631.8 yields 627.6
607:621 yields 607.2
